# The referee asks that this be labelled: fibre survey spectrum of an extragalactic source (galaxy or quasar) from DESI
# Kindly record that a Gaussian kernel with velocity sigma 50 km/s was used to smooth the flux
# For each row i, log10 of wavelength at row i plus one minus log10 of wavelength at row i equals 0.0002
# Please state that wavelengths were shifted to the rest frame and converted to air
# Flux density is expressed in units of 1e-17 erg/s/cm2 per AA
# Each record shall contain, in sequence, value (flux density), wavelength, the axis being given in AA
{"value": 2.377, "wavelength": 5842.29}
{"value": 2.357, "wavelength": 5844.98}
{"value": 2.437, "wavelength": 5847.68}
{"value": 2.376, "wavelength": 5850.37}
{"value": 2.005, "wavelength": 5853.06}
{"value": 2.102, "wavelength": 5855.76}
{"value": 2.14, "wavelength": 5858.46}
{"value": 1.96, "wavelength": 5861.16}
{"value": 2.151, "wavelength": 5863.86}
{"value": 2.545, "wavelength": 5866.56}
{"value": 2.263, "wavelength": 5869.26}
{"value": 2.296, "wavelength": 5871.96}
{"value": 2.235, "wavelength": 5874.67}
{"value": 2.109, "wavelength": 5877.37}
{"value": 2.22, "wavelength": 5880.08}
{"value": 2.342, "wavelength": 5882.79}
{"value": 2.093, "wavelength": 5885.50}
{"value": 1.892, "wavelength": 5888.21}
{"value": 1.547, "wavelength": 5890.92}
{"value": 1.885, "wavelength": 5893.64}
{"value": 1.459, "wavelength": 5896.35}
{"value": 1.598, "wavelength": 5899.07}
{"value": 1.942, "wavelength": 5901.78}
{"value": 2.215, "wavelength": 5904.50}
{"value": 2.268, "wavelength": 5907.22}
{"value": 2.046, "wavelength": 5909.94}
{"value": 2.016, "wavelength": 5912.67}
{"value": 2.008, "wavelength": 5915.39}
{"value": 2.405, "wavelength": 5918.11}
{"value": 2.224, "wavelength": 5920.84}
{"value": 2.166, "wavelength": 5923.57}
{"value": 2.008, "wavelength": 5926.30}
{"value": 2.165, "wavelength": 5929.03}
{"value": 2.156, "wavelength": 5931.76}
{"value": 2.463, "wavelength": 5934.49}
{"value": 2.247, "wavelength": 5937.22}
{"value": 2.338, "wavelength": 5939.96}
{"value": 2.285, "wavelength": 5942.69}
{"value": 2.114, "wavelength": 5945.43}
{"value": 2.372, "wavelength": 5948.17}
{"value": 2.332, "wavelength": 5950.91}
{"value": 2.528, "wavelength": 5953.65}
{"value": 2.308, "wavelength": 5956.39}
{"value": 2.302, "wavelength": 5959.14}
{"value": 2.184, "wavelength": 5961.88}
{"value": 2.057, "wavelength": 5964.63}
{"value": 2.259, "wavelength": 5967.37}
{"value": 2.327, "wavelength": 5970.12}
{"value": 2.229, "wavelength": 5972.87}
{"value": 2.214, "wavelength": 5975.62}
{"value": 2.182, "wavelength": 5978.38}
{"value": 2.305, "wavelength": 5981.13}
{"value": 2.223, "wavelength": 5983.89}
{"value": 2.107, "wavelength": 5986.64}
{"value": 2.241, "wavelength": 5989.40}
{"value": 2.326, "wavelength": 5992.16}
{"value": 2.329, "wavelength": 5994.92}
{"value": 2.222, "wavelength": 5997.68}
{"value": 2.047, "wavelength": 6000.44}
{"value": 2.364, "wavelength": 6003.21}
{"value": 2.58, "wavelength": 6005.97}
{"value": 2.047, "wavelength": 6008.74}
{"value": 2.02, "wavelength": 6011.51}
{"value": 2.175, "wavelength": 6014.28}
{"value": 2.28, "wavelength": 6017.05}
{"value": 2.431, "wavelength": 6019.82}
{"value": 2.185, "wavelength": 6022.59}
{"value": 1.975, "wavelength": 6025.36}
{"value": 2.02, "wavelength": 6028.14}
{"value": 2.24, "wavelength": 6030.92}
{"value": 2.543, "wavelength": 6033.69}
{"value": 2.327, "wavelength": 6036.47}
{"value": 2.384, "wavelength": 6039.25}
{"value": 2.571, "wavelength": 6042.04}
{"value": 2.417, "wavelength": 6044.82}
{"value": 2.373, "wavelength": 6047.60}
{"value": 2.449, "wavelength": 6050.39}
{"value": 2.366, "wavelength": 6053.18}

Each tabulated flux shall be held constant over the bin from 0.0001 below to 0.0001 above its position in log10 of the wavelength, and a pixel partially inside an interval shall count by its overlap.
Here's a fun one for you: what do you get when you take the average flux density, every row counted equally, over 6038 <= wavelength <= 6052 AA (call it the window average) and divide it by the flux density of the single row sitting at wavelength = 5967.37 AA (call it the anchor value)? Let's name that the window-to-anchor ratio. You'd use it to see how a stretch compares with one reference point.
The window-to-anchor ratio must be 1.08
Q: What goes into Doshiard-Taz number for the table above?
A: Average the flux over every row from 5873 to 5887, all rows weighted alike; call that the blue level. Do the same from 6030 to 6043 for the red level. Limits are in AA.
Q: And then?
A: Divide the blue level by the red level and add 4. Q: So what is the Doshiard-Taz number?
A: 4.91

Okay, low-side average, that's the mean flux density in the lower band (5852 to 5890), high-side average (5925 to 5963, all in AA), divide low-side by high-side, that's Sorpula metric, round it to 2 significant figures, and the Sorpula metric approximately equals 0.95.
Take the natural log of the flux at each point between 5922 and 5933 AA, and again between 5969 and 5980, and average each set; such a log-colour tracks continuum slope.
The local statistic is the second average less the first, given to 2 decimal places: 0.05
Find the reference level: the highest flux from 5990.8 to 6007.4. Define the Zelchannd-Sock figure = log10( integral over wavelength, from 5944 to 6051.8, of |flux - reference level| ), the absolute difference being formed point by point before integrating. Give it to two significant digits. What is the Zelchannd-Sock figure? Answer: 1.5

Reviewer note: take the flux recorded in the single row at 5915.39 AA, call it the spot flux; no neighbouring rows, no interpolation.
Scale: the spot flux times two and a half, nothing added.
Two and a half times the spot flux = 5.0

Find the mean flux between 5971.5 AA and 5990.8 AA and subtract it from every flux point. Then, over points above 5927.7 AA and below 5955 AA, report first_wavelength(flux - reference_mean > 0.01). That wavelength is 5934.49 AA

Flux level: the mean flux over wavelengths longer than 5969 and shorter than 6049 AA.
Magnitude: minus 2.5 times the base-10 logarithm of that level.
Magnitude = -0.888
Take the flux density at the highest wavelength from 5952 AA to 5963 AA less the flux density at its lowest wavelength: -0.34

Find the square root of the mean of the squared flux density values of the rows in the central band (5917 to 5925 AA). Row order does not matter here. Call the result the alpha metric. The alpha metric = 2.27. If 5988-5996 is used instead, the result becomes 2.30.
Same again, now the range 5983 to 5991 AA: 2.19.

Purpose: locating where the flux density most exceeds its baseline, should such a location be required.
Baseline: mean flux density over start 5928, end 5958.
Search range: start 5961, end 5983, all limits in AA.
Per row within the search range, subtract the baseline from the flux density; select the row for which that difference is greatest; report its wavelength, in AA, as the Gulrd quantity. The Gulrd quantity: 5970.12 AA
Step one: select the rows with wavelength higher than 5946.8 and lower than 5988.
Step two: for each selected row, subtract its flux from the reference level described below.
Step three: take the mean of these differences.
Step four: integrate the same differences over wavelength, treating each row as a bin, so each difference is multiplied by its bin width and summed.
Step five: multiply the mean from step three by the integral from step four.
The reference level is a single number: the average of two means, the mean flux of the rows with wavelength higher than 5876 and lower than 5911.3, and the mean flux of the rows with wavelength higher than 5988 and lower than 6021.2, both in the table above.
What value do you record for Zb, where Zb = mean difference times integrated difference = 0.9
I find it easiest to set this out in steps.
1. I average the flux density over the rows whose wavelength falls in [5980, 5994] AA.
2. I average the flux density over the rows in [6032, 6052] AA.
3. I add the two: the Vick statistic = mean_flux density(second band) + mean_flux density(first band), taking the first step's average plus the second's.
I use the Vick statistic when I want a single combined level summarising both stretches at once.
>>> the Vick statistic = 4.68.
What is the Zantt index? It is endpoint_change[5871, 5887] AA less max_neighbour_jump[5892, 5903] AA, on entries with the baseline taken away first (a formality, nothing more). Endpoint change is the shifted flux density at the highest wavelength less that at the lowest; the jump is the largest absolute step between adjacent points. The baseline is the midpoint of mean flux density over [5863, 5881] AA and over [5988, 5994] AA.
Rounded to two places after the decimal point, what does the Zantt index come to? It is -0.63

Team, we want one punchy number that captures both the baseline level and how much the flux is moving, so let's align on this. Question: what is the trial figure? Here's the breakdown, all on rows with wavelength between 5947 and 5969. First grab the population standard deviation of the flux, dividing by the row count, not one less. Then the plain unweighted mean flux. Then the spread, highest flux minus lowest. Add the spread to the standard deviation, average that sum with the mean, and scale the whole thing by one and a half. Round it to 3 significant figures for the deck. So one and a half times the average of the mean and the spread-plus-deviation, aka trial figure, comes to 2.17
